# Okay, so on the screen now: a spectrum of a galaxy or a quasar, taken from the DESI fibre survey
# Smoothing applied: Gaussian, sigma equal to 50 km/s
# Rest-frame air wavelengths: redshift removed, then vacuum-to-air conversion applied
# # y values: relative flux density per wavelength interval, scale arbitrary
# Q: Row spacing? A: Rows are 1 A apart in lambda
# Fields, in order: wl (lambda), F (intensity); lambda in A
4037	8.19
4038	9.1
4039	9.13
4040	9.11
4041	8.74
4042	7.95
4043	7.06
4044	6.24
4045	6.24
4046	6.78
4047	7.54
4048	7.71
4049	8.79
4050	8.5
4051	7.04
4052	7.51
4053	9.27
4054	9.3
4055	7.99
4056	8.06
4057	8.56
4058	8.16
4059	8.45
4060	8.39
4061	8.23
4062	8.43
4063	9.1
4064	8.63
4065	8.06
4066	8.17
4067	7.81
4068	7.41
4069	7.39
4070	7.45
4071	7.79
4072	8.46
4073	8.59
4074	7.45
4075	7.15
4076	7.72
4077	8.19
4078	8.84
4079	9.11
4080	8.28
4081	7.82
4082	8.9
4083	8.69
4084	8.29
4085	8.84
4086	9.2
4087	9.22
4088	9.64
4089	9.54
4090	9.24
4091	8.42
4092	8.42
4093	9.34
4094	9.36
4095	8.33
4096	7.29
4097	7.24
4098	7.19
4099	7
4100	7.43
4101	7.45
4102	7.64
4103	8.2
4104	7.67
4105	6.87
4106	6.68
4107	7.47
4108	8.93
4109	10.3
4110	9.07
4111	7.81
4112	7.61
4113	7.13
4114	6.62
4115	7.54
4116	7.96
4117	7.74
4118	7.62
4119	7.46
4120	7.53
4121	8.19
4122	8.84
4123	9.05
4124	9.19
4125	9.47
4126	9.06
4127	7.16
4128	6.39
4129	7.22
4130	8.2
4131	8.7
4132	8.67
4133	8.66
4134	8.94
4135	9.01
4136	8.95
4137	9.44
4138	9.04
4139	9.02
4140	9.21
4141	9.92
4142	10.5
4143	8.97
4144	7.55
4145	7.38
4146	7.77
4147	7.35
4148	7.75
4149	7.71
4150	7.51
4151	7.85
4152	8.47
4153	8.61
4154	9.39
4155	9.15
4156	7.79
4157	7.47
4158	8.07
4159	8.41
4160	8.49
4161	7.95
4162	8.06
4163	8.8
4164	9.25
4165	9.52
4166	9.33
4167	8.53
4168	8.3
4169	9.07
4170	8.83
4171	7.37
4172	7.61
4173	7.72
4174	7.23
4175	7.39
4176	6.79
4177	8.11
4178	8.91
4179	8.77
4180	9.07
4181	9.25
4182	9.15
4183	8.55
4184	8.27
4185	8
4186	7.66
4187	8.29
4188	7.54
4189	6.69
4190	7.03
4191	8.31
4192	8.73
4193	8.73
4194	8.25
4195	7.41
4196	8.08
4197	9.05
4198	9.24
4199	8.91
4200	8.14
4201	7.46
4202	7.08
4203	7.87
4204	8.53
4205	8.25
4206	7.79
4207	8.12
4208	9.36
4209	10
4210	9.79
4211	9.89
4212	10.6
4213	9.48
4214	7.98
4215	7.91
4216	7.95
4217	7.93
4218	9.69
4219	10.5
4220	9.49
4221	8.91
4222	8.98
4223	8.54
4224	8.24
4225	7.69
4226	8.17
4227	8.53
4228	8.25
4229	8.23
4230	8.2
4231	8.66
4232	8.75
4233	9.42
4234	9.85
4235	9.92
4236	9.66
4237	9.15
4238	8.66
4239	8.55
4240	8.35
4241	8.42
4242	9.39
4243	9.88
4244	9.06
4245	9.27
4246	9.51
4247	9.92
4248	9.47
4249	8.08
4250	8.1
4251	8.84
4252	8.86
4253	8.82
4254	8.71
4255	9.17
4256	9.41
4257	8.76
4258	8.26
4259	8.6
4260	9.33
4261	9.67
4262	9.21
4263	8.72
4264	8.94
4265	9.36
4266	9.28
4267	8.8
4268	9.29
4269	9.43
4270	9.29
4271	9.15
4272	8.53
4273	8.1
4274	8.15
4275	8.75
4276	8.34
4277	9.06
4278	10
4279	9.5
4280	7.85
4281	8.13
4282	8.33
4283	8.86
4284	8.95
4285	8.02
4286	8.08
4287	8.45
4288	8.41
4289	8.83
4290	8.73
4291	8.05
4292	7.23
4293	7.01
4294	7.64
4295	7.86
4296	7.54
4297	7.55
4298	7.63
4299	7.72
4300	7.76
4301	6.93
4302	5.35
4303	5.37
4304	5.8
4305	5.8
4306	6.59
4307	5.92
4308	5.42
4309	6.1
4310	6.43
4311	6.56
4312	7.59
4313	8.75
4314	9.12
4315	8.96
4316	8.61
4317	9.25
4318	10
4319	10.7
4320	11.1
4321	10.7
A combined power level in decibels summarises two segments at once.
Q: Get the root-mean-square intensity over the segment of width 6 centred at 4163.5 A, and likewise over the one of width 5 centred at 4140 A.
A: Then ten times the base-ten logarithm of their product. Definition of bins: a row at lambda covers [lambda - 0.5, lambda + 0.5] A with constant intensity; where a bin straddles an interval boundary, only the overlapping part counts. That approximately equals 19.27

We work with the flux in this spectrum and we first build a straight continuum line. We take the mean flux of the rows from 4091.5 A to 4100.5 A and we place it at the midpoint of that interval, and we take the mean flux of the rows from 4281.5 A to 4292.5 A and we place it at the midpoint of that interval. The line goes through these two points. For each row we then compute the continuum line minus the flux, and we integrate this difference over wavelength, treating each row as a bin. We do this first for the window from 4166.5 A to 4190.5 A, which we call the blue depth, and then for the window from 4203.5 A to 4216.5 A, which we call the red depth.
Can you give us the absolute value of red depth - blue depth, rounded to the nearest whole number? 10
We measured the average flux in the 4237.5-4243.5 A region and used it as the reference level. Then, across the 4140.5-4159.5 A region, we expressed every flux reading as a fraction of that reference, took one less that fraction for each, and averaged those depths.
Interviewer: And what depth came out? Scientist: 0.065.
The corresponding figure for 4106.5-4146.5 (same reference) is 0.056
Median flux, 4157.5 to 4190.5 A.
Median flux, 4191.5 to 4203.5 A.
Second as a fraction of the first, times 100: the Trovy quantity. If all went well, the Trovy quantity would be 99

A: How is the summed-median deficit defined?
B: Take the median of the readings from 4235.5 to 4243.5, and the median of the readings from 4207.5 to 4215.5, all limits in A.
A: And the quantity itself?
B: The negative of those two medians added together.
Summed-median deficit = -18.5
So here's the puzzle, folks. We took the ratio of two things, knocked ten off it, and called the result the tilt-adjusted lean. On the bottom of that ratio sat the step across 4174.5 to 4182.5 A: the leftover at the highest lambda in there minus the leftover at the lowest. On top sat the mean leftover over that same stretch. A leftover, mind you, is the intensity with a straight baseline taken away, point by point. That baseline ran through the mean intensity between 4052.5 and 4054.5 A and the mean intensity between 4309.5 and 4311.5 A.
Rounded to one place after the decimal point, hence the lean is -9.7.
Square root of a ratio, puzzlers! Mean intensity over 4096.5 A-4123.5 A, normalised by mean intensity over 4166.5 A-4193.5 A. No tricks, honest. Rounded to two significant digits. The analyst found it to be 0.98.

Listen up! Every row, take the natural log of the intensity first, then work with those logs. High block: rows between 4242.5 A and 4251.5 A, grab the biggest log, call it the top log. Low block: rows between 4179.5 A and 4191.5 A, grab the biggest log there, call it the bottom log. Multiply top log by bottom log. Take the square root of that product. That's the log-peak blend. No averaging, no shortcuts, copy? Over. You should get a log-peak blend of 2.26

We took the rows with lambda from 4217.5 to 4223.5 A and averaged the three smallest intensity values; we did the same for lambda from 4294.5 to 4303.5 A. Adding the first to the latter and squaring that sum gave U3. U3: 216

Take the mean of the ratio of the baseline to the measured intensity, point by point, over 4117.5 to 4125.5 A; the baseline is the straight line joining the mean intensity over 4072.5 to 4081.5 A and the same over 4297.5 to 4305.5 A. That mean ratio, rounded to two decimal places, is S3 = 0.94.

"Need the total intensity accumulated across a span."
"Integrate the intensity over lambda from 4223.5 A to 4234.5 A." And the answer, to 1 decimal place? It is 94.0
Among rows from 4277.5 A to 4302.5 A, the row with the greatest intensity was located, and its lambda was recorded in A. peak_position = 4278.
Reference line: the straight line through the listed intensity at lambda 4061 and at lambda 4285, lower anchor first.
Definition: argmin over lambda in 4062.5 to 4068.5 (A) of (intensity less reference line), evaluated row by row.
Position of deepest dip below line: 4068 A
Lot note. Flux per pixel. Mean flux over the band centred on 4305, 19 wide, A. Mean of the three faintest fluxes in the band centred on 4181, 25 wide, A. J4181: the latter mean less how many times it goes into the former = 5.8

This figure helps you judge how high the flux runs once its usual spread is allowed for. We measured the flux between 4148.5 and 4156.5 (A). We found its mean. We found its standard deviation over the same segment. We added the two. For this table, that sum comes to 9.0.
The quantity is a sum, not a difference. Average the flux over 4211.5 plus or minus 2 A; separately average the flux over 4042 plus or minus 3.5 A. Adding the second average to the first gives 17.7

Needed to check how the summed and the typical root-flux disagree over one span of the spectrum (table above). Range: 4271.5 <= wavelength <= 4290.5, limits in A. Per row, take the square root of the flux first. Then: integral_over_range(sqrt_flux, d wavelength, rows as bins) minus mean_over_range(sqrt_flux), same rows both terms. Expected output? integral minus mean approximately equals 52.7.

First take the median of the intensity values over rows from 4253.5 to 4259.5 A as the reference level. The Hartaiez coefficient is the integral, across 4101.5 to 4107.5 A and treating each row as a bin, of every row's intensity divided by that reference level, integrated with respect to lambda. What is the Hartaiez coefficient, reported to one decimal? 5.1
